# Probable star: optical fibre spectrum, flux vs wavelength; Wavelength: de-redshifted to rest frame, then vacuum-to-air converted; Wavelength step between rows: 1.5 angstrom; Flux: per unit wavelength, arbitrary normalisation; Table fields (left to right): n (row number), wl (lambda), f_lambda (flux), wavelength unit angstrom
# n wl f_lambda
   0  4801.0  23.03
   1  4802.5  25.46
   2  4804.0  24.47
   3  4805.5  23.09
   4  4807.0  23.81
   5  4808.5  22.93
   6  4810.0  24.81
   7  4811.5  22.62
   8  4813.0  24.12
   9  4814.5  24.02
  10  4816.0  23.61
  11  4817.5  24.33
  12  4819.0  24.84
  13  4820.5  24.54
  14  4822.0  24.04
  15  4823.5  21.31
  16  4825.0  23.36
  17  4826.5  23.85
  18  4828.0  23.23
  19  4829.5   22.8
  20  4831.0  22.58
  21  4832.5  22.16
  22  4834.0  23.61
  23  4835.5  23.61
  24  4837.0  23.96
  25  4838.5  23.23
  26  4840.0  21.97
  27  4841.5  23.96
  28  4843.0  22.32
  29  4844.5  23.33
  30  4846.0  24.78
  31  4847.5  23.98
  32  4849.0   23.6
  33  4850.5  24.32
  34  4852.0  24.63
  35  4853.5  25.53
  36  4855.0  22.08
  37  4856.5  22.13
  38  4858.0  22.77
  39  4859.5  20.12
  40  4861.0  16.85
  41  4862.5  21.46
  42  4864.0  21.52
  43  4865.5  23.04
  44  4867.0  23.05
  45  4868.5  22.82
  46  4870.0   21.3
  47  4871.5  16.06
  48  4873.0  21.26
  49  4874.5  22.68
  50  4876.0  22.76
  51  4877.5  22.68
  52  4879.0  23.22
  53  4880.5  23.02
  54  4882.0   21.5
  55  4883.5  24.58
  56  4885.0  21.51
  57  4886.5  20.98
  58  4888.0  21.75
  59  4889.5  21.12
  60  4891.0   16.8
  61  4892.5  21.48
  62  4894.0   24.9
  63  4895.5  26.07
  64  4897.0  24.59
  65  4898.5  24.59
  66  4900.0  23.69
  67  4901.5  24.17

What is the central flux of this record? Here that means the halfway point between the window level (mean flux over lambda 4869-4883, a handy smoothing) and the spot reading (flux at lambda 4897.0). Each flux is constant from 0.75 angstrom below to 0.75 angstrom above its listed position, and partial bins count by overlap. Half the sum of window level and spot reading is 23.1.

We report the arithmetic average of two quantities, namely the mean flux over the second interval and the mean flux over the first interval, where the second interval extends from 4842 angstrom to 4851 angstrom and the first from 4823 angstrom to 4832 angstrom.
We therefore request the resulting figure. 23.3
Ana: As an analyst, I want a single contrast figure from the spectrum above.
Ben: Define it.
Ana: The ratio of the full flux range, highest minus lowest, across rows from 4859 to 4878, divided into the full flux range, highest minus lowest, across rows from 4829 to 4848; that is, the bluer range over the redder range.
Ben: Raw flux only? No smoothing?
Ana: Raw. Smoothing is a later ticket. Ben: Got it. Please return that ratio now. 0.40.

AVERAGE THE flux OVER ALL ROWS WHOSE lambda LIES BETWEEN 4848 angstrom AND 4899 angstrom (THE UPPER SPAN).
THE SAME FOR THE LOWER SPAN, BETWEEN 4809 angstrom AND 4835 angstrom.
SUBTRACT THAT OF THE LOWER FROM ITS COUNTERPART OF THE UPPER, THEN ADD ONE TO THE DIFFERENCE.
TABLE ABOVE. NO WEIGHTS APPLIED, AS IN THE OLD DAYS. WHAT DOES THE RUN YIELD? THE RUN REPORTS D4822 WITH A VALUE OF -0.3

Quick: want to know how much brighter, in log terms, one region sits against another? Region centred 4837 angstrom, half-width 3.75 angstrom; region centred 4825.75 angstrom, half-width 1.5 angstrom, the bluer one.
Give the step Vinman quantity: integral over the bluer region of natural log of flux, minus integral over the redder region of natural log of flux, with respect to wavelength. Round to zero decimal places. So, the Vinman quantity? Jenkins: -14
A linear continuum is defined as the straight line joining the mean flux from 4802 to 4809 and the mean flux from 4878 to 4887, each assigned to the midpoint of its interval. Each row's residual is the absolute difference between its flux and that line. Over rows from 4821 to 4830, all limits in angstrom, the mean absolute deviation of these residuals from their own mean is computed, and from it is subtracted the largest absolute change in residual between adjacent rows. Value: -1.5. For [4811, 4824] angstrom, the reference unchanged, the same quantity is -1.4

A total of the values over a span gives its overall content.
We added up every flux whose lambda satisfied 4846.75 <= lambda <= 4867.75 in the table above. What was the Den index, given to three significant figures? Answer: 315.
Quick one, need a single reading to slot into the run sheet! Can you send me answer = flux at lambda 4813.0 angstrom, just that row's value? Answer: 24.12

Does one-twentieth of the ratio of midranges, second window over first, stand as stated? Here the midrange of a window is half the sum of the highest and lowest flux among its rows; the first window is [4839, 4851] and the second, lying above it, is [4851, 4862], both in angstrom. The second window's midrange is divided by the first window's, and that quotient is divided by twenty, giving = 0.0453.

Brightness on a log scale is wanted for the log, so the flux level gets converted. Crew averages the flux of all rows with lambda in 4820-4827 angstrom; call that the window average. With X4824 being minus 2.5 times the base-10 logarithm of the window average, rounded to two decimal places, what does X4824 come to -3.42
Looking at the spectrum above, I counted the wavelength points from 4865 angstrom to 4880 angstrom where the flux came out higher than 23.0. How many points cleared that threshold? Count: 3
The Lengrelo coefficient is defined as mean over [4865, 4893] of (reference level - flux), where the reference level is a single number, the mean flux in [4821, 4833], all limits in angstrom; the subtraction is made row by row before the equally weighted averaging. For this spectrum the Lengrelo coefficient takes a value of 1.3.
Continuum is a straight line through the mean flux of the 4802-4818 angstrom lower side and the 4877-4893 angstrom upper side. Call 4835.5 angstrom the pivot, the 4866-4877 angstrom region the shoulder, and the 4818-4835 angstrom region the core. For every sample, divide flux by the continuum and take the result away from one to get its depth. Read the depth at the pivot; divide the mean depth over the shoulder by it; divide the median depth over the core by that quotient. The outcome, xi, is -0.003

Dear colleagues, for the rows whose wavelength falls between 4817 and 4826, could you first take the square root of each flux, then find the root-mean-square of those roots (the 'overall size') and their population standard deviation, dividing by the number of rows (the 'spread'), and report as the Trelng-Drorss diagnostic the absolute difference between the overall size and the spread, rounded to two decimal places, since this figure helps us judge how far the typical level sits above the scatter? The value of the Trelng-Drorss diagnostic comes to 4.75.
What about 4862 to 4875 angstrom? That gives 4.40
